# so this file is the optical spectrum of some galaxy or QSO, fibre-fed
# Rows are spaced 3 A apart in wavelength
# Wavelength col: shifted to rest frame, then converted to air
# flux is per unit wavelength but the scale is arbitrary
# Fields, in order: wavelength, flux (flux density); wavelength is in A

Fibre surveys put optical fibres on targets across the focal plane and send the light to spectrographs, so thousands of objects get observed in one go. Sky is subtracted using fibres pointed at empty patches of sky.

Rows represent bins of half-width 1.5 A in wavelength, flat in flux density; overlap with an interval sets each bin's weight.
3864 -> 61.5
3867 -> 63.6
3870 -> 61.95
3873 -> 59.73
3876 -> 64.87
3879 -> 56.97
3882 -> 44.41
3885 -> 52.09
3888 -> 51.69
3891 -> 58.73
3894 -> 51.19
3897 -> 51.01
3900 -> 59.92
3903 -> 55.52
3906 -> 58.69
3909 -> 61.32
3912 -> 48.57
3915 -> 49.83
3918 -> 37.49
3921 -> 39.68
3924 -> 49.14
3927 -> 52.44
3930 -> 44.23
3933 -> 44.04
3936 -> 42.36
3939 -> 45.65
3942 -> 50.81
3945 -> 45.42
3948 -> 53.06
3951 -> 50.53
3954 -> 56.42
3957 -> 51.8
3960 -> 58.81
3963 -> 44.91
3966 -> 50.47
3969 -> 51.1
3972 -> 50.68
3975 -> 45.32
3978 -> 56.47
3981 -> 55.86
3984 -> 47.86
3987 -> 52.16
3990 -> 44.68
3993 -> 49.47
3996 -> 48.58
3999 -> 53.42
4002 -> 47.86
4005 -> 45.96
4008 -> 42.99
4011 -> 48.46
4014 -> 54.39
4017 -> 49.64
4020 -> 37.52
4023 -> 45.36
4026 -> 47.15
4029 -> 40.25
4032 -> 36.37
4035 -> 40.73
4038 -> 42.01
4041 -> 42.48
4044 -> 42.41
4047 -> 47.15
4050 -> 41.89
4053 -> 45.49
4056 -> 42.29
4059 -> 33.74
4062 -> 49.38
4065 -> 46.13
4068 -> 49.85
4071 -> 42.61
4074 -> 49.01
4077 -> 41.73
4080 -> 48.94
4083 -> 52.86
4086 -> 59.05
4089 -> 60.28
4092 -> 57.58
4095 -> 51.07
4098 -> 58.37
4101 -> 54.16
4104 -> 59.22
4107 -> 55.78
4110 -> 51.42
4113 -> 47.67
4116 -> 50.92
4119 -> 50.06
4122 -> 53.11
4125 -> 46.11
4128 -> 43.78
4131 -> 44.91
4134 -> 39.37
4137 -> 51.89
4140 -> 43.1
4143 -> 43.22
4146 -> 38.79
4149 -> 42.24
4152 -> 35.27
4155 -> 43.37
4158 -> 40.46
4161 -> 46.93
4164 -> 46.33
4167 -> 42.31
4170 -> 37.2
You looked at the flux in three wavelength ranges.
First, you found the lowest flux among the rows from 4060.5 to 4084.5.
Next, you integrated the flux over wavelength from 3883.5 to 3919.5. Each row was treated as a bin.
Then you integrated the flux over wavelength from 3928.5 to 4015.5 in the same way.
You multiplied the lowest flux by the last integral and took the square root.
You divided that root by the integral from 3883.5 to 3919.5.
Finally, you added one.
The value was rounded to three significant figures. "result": 1.22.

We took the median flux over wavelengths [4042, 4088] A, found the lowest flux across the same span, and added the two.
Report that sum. 80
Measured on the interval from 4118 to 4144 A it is 84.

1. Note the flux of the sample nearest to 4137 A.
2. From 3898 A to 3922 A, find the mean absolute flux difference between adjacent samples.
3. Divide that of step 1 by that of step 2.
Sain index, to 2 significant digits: 9.4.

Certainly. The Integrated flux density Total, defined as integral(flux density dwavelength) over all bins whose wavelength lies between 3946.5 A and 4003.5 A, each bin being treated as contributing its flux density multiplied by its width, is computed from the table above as 2908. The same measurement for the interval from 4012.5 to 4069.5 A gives 2503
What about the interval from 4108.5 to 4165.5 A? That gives 2577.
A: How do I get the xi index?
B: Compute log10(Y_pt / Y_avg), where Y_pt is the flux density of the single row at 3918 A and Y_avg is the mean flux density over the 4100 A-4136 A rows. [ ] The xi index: -0.12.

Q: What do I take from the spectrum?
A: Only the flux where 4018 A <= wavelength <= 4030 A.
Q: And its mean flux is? 43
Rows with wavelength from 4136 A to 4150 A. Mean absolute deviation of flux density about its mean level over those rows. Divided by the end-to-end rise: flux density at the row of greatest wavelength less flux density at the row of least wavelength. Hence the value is -0.3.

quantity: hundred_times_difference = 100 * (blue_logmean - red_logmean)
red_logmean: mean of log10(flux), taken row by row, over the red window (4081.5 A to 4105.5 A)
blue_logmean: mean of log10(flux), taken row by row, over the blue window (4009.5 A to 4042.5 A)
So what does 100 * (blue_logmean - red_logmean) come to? -11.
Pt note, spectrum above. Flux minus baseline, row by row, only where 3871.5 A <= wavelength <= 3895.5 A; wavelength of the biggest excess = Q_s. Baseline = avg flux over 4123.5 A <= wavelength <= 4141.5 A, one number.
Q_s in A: 3876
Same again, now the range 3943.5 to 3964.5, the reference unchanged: 3960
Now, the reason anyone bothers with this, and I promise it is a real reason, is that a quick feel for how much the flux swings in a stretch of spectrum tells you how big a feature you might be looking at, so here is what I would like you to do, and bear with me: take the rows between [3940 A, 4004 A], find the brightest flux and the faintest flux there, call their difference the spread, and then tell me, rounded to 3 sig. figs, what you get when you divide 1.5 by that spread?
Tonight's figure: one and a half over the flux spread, 0.106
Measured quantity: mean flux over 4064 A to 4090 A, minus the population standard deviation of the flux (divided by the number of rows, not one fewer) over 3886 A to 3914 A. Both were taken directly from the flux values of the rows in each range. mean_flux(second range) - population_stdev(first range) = 46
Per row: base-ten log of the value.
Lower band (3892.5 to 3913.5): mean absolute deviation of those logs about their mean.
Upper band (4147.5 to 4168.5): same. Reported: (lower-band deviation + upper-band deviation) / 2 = 0.031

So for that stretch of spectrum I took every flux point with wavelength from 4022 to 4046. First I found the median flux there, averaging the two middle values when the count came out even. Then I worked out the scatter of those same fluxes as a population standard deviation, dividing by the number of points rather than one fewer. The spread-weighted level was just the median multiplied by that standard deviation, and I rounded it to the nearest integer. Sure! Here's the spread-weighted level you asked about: 129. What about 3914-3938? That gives 214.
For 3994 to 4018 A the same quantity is 168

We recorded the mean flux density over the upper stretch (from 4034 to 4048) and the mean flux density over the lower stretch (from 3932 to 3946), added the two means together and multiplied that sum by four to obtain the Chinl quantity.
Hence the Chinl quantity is 354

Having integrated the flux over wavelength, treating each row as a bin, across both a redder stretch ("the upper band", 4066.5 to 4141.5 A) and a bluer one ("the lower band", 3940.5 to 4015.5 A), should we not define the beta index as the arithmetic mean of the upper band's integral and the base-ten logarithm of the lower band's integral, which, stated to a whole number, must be 1896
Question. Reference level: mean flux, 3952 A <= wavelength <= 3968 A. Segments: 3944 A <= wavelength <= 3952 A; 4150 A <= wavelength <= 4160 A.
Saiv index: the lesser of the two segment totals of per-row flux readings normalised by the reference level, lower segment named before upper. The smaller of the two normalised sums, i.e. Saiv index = 2.27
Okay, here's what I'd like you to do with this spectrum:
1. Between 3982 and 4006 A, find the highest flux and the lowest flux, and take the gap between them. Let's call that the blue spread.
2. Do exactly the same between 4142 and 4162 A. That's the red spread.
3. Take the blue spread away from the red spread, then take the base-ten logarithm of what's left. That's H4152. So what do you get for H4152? 0.5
